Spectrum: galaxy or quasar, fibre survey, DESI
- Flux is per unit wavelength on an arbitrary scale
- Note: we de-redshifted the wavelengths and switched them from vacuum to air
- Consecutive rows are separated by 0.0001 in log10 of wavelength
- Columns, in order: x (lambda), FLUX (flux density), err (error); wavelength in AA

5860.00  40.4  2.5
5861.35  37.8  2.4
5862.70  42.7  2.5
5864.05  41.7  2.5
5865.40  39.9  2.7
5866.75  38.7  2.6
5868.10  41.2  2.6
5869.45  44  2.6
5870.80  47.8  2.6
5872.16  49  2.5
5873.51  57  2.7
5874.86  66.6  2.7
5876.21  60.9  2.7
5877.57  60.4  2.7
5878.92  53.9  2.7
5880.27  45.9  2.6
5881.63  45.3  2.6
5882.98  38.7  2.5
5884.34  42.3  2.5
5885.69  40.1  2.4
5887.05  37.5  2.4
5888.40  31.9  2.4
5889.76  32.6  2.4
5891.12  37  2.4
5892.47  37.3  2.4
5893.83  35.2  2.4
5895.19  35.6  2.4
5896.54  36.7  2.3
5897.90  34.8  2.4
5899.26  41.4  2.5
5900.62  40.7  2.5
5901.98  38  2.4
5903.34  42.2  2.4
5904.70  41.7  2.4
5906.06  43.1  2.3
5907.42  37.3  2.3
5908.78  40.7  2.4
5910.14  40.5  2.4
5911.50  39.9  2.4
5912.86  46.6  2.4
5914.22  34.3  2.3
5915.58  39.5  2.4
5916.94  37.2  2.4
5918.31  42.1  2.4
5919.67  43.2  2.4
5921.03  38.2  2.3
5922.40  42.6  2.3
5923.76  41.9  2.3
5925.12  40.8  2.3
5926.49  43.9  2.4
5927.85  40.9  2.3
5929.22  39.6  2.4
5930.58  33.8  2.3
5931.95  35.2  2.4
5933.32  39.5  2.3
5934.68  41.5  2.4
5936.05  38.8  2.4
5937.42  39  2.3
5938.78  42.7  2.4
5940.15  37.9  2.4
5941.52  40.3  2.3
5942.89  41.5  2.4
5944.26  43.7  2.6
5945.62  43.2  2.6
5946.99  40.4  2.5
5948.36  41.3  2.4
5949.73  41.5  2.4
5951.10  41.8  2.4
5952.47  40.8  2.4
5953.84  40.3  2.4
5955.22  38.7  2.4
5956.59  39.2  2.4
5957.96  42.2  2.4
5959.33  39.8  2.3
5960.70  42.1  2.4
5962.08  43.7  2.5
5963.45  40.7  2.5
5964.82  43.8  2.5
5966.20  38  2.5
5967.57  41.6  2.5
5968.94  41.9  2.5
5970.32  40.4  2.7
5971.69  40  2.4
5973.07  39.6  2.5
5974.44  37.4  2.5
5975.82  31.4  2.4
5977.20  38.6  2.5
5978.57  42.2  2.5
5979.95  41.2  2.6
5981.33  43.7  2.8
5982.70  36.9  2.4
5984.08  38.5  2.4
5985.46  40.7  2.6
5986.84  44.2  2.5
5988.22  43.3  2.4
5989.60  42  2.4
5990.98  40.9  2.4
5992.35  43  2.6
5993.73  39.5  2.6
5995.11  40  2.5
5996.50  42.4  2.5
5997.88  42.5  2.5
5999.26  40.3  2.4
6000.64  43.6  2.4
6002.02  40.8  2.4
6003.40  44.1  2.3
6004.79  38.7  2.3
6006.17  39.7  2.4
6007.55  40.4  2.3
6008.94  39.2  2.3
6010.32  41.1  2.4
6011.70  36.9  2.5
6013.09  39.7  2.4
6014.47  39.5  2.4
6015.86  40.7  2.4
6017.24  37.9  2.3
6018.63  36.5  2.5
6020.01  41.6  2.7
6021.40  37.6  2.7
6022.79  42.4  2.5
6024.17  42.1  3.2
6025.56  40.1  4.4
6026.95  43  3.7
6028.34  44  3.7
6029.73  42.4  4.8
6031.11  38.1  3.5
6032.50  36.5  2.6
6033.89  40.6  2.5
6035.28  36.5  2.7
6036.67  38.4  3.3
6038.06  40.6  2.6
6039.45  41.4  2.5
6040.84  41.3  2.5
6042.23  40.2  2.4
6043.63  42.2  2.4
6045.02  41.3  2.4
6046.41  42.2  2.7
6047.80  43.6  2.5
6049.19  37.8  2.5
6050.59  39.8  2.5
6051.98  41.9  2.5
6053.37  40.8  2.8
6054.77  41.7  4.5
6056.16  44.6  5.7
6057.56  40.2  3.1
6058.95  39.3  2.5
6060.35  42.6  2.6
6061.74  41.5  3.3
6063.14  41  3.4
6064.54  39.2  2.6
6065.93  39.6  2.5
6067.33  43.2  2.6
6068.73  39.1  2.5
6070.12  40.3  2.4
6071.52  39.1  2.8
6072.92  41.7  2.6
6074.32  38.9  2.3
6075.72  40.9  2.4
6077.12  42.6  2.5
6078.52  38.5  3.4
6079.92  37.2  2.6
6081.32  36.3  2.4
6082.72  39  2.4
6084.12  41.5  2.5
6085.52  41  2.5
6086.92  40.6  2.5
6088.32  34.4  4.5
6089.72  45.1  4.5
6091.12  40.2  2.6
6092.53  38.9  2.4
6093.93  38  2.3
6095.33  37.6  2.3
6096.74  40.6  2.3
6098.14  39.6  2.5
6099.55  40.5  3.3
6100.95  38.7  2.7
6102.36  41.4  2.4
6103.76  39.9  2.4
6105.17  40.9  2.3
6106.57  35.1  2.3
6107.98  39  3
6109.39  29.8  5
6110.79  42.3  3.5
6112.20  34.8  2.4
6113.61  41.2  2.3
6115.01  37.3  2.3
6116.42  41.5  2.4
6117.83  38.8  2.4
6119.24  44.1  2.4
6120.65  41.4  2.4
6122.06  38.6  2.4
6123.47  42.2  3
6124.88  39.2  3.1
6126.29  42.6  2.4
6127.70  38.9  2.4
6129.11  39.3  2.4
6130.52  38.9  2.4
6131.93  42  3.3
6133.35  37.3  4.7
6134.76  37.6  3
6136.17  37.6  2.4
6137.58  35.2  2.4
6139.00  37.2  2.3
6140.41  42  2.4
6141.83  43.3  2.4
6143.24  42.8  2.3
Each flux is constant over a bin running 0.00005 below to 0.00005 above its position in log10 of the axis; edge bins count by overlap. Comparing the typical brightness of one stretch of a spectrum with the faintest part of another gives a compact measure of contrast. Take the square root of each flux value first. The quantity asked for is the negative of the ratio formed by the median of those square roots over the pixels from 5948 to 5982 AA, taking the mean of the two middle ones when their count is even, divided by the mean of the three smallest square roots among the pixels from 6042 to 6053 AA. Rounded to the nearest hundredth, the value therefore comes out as -1.02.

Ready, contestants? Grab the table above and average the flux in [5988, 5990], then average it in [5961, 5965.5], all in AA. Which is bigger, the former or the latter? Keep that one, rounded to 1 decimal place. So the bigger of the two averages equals 42.7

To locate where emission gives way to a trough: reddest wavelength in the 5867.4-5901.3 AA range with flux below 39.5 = 5897.90 AA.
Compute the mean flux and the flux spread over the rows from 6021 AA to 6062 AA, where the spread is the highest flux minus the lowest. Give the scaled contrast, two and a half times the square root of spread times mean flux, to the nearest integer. 45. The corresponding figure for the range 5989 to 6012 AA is 43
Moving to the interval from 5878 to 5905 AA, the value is 74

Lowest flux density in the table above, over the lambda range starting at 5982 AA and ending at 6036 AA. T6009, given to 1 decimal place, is 36.5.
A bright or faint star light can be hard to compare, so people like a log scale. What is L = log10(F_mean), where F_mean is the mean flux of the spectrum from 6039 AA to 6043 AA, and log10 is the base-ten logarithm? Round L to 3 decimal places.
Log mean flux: 1.612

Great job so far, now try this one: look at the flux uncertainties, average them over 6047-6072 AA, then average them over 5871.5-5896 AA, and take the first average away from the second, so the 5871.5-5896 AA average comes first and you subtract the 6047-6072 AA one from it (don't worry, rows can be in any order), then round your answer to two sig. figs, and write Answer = -0.44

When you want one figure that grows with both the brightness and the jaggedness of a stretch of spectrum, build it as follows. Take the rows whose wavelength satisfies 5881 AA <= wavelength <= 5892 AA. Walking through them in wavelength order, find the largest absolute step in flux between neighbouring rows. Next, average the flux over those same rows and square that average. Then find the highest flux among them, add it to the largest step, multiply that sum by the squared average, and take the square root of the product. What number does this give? 275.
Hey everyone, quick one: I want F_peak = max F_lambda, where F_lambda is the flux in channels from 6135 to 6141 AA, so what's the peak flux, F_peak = 42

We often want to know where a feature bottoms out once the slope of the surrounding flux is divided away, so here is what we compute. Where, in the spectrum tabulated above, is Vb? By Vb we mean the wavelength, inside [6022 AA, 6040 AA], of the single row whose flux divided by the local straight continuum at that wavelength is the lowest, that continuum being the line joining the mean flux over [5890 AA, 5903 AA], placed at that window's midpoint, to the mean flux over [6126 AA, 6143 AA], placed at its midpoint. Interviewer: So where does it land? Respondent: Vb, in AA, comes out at 6035.28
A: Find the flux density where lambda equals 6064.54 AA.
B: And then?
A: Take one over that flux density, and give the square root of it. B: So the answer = 0.160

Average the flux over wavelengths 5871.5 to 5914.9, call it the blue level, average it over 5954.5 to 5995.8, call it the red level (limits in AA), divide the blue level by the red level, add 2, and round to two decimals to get 3.05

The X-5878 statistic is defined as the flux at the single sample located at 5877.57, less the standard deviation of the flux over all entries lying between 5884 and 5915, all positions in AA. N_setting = 56.8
